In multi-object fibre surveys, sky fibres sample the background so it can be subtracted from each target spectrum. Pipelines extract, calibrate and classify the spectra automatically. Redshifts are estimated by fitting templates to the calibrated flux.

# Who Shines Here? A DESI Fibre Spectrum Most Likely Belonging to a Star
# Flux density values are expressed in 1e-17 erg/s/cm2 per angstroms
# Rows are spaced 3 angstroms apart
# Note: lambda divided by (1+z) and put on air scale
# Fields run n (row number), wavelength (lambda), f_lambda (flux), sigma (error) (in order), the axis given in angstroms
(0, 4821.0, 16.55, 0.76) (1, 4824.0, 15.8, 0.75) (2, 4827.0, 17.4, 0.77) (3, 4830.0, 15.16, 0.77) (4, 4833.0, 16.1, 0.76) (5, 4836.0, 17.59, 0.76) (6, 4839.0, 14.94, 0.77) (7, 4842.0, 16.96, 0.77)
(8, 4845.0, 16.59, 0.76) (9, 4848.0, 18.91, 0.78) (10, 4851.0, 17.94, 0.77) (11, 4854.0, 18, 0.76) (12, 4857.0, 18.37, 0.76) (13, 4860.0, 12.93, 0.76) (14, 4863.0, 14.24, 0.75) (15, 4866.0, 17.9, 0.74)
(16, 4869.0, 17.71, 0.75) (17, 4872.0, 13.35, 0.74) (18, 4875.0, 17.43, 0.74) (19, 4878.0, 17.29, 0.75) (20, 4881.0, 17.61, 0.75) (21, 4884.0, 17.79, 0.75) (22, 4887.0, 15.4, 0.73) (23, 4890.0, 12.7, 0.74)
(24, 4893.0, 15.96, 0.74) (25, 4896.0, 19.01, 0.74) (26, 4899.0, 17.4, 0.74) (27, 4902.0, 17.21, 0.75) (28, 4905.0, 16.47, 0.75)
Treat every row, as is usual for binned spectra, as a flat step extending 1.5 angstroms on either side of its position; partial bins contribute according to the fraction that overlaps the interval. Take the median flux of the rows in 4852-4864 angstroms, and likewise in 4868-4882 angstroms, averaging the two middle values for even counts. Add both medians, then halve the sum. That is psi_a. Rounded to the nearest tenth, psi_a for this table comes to 16.8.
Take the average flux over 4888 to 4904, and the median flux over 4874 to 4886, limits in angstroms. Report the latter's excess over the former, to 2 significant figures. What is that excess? 1.1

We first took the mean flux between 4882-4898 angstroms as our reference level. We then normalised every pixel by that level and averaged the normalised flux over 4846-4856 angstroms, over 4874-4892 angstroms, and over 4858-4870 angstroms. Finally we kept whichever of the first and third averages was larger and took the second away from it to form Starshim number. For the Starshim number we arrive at 0.12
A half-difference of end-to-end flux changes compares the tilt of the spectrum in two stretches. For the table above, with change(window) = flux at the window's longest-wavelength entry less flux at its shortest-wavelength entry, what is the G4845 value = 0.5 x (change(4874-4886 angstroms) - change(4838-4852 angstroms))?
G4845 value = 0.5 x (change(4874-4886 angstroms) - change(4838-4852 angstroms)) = -1.3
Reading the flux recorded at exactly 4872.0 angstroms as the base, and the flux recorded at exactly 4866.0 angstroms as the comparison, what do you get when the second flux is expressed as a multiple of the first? 1.34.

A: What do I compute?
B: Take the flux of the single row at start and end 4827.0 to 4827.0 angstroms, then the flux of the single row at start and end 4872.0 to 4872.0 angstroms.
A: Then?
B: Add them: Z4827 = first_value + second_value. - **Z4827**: 31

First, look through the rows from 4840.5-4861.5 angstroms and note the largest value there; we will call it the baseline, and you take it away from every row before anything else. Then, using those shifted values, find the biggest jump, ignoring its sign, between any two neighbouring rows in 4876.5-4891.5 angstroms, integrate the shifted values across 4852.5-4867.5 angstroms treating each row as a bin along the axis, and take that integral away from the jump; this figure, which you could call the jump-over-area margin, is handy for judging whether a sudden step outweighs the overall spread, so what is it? 42.0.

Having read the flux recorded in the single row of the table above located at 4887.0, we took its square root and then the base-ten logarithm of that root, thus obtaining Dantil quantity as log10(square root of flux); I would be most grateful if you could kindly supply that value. 0.594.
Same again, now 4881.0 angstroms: 0.623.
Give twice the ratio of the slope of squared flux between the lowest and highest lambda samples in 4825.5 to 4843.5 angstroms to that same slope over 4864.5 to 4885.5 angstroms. 9.2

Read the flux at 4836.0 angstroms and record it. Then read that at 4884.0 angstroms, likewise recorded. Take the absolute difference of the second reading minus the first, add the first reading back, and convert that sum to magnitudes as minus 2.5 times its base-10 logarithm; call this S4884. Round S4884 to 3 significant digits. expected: -3.13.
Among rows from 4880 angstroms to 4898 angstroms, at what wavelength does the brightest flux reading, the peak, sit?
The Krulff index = 4896.0 angstroms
